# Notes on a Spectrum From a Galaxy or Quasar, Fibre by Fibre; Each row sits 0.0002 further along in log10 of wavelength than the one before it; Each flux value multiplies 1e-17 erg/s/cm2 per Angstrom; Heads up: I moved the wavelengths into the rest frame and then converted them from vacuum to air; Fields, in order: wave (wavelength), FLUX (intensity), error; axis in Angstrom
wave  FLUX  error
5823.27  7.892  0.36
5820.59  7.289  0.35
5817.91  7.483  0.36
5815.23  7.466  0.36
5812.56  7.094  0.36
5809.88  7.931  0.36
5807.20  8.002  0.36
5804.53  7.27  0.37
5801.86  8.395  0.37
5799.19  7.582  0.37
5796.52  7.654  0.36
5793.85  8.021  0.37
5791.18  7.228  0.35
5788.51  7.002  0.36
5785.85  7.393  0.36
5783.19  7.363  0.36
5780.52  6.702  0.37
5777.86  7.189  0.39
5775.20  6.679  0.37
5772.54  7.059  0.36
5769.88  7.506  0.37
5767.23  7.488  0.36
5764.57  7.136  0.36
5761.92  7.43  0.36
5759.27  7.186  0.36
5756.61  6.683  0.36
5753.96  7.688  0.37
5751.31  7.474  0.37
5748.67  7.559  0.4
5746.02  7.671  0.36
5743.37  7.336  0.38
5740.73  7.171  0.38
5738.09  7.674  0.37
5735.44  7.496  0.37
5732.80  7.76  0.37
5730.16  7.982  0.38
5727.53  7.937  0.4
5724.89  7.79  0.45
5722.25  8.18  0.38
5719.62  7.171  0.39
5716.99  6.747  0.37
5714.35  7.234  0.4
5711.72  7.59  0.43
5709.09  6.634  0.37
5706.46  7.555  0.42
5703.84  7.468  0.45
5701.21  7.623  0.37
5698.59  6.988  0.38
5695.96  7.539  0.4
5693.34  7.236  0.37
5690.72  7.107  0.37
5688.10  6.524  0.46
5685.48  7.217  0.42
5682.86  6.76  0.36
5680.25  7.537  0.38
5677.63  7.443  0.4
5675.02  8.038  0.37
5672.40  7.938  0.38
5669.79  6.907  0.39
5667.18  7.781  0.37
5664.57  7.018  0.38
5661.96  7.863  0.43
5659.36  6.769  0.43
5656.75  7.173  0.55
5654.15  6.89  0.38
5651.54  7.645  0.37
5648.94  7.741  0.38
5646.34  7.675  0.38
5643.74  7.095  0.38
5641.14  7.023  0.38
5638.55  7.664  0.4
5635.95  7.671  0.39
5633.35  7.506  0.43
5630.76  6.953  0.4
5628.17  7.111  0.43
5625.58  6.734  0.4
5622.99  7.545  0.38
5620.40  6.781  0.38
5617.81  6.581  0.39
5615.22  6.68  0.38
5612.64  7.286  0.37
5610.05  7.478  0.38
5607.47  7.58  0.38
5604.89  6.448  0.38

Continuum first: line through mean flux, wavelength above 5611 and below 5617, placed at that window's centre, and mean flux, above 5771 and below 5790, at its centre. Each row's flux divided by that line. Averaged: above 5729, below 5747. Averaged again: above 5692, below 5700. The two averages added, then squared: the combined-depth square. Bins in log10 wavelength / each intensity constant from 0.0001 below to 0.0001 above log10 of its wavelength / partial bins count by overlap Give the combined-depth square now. 4.46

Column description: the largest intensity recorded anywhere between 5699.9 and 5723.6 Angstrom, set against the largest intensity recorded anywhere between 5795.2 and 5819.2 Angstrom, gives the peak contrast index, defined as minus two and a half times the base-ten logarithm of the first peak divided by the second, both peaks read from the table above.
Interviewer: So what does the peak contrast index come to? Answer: 0.03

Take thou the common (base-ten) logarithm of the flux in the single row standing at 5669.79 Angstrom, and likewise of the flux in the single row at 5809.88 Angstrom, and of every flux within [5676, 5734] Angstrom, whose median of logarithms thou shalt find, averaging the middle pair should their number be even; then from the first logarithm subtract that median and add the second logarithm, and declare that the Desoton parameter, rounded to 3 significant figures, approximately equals 0.866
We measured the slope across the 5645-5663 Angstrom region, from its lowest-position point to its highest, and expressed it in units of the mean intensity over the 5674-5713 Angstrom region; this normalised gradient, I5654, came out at 0.0017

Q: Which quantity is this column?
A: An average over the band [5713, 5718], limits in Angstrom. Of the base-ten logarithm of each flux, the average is 0.844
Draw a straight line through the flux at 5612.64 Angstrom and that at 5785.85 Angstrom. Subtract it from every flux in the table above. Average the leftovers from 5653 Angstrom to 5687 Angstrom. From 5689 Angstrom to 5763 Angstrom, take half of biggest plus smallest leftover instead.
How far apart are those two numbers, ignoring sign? 0.05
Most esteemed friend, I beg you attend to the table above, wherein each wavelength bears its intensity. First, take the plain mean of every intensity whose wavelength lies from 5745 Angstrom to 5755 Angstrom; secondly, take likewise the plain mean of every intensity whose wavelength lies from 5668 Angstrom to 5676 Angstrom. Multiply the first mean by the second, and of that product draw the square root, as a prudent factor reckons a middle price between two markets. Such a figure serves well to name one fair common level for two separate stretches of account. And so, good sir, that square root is 7.61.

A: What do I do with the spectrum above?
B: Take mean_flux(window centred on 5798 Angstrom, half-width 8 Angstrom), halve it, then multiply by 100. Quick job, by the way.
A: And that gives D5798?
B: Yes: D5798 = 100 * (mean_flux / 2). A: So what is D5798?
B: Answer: 385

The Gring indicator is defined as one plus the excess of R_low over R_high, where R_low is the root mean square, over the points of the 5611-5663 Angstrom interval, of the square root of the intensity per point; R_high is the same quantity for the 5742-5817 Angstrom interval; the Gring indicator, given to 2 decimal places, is 0.97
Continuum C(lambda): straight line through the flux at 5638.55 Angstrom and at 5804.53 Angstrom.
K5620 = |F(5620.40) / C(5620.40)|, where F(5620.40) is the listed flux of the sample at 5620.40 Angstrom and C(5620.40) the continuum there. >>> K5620 0.88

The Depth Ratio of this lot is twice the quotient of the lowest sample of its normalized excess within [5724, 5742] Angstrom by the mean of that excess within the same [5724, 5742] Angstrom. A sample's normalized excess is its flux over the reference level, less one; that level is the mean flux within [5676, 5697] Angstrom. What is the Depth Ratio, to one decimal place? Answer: 0.0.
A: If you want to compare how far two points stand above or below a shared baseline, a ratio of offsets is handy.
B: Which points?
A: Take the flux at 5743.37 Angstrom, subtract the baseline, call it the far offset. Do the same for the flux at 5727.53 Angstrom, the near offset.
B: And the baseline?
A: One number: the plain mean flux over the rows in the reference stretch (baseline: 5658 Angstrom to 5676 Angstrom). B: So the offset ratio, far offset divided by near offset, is -0.3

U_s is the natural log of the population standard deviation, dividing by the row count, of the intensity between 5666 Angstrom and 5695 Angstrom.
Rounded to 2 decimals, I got -0.77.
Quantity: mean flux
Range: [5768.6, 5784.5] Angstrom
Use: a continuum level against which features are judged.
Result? 7.08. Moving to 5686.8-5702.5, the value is 7.17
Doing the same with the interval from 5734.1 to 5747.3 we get 7.47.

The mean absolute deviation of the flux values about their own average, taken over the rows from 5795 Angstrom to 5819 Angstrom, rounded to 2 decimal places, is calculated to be 0.30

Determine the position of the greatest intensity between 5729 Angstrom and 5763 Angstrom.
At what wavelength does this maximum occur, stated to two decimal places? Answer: 5730.16 Angstrom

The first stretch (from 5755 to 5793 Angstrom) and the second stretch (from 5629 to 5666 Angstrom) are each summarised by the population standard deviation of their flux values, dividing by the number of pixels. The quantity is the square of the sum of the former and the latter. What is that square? 0.42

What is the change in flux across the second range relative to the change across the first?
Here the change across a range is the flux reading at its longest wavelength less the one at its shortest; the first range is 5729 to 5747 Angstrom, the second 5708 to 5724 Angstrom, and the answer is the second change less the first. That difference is 1.9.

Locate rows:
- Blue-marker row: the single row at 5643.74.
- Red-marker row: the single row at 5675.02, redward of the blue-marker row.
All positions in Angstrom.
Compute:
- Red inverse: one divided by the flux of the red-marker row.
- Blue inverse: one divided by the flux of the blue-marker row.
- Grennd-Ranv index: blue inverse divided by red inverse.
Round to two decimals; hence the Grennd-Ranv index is 1.13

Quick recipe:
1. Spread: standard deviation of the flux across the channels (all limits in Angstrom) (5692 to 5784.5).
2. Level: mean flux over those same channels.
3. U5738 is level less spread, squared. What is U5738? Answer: 48.8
